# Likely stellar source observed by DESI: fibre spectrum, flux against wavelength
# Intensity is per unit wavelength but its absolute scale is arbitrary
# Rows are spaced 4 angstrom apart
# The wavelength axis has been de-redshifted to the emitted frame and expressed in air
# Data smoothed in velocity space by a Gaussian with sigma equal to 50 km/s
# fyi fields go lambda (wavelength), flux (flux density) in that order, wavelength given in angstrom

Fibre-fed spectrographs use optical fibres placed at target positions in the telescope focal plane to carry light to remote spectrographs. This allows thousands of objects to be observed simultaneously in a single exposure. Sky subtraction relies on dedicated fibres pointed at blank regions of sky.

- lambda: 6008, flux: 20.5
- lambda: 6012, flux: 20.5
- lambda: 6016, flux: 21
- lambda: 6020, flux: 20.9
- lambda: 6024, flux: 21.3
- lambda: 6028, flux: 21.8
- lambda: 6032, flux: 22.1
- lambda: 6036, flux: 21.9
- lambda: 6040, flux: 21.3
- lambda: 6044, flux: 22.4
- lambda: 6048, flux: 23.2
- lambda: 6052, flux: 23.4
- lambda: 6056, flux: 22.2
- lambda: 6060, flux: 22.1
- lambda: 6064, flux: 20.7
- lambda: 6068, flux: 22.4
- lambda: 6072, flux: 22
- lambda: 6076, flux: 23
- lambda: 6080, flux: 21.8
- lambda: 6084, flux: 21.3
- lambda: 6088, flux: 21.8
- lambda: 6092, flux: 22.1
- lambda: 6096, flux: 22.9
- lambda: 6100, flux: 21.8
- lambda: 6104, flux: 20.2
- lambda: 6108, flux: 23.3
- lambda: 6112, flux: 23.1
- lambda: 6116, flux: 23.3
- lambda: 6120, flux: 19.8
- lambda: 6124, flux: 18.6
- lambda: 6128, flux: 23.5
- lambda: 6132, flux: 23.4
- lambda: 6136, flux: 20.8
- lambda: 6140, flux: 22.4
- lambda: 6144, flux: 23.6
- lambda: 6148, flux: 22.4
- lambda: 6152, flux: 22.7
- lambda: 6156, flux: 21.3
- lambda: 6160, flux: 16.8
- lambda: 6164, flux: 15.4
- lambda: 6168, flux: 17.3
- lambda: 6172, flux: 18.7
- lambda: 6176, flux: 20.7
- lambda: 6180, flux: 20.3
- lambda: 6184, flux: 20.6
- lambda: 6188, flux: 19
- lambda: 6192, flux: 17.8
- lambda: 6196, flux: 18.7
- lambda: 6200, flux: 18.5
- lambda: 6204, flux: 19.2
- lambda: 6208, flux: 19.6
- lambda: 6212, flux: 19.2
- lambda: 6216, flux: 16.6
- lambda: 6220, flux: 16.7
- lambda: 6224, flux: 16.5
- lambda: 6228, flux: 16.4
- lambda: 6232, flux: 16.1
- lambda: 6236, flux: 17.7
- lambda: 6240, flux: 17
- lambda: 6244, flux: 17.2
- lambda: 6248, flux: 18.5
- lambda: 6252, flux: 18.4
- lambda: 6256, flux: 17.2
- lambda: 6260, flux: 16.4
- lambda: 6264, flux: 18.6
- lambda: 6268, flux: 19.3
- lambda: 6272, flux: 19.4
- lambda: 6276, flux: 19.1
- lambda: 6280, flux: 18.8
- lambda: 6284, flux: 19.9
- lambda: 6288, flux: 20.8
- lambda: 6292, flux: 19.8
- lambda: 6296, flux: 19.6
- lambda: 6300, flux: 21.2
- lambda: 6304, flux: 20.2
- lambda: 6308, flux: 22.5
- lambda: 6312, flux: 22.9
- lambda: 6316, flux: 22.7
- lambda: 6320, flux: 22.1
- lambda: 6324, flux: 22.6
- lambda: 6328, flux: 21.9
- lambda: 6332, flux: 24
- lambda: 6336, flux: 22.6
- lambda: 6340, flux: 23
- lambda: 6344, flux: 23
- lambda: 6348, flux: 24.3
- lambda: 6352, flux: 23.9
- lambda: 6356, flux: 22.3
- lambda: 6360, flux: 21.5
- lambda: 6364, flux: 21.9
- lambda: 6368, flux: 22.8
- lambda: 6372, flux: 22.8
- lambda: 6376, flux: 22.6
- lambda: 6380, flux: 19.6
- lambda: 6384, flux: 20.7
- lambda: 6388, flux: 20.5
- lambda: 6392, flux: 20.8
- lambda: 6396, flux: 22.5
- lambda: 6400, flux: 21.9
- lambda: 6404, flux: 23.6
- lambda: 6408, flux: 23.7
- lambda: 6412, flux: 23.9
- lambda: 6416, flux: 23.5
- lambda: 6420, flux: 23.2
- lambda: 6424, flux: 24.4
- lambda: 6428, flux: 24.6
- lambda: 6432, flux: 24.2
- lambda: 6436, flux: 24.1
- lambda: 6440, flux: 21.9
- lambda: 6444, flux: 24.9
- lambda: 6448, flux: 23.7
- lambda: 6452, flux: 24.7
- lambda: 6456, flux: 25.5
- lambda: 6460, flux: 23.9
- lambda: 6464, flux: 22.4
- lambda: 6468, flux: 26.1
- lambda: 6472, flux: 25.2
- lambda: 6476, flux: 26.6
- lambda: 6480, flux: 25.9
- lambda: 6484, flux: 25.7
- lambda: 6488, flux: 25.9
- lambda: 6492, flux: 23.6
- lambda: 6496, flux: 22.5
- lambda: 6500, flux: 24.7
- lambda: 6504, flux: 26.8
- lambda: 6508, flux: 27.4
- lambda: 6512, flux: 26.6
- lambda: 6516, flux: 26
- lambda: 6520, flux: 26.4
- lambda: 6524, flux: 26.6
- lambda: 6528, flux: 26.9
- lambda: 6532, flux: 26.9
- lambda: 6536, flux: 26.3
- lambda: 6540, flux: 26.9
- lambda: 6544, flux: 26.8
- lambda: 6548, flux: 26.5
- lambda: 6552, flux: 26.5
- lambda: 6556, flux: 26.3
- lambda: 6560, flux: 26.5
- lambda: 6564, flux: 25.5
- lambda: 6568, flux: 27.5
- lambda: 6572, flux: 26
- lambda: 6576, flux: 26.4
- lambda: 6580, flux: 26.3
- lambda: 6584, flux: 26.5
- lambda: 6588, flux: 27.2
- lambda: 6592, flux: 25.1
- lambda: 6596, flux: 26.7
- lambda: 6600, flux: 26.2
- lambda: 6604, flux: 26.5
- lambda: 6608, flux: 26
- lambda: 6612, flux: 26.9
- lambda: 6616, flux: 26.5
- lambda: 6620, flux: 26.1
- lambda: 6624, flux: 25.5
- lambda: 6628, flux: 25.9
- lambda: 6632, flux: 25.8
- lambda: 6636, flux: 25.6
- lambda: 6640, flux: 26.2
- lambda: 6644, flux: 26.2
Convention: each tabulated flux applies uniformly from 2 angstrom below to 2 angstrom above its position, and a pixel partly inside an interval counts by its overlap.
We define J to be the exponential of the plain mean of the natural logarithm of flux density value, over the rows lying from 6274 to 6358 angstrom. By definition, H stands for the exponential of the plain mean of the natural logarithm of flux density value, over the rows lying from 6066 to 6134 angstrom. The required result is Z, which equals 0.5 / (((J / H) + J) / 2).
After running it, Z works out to 0.044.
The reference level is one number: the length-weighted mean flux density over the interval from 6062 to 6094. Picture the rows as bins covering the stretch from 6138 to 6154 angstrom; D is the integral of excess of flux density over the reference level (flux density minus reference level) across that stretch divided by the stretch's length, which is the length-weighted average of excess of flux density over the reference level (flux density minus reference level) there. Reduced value 0.9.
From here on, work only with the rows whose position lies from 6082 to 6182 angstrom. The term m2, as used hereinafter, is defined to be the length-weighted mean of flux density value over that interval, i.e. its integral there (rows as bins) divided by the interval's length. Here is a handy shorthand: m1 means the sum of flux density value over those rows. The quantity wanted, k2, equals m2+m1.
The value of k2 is 549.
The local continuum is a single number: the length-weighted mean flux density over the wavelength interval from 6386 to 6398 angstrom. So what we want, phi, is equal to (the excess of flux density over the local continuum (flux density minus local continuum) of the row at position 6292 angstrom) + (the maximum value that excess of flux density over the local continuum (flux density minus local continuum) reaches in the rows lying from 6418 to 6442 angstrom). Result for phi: 1.9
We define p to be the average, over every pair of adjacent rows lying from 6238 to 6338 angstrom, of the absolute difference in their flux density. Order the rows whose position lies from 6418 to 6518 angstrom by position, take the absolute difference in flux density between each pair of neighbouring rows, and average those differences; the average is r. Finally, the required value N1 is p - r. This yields -0.4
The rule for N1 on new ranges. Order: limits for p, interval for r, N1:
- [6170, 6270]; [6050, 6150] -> -0.5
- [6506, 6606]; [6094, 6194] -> -1.0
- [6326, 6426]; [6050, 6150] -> -0.5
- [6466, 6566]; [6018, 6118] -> -0.1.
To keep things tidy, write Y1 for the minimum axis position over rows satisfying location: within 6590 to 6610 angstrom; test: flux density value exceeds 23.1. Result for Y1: 6592 angstrom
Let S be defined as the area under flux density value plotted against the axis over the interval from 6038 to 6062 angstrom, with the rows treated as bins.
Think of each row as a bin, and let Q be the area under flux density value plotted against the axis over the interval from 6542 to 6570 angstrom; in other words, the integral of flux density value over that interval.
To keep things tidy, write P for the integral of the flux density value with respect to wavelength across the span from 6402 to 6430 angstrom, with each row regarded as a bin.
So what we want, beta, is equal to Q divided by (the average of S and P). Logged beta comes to 1.23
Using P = 668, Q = 742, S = 538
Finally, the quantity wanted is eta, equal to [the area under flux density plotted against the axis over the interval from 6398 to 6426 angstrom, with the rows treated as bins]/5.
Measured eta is 131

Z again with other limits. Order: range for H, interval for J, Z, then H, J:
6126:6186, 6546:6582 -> 0.036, 20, 26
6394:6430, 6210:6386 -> 0.048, 23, 20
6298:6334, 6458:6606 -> 0.037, 22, 26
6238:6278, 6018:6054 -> 0.043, 18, 22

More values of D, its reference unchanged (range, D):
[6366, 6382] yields 0.1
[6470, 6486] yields 4.0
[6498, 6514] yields 4.5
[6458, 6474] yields 2.5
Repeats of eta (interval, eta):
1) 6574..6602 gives 148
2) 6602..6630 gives 147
